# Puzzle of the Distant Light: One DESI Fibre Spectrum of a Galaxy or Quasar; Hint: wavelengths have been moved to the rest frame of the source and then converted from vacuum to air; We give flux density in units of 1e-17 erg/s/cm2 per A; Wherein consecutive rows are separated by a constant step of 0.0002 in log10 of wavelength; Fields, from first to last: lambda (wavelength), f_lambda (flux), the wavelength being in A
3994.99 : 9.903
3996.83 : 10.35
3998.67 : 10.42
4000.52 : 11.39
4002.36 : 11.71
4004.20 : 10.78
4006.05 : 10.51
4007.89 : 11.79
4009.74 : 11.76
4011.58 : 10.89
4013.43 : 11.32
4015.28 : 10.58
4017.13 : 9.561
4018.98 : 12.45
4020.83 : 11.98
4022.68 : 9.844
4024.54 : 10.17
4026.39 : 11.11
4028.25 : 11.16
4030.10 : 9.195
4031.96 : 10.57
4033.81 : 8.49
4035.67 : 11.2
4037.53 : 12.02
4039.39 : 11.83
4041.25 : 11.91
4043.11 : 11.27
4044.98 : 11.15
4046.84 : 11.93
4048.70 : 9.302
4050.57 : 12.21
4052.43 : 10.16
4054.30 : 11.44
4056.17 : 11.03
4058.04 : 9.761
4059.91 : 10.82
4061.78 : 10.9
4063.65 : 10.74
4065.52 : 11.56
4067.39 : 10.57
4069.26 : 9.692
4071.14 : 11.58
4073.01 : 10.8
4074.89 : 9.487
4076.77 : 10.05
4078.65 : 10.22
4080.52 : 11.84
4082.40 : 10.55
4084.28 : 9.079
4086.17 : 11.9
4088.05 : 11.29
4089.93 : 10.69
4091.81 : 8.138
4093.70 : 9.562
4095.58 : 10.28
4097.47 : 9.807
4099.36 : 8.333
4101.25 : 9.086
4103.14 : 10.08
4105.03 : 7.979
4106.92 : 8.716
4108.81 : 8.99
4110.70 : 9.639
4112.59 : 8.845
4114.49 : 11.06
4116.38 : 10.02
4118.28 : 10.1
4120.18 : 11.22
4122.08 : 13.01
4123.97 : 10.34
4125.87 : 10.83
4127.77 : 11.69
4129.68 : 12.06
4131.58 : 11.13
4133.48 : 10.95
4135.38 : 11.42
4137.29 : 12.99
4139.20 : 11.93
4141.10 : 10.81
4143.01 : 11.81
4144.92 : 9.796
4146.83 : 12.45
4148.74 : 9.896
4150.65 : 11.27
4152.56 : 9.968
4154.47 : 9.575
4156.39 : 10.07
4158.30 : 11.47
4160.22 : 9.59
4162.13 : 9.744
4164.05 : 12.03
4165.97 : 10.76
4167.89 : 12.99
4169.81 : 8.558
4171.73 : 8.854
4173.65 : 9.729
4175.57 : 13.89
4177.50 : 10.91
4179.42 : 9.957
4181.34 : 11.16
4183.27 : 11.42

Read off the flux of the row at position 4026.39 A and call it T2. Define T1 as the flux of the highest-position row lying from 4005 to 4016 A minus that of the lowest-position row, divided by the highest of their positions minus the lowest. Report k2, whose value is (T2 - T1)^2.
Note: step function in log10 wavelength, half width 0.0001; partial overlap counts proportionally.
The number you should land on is 123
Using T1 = 0.01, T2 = 11.11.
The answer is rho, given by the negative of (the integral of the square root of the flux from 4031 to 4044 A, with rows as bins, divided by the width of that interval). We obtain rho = -3.32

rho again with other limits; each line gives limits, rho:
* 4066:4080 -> -3.23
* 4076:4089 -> -3.27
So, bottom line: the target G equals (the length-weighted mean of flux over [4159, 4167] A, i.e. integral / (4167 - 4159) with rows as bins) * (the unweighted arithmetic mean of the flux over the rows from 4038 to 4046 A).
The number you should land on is 122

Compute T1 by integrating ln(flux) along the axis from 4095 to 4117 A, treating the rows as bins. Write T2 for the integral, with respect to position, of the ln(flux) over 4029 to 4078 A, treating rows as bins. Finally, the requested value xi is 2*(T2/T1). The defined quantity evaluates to 5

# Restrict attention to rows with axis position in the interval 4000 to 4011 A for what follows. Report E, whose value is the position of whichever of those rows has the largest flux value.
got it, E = 4007.89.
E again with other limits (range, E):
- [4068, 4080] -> 4071.14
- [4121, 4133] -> 4122.08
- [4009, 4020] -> 4018.98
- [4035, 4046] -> 4037.53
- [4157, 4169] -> 4167.89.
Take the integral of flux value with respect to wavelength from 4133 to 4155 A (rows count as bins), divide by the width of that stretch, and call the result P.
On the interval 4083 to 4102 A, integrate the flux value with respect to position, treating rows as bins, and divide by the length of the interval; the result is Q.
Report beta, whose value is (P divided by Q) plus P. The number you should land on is 12.2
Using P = 11.1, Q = 9.8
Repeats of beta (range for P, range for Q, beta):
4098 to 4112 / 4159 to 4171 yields 9.8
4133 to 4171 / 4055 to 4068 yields 11.9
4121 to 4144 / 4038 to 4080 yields 12.6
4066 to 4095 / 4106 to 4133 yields 11.4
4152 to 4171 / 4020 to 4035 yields 11.5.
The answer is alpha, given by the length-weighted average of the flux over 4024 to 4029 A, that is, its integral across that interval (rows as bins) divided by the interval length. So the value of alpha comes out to 10.8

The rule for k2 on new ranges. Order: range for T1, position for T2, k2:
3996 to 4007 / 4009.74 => 138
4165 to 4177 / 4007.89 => 131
